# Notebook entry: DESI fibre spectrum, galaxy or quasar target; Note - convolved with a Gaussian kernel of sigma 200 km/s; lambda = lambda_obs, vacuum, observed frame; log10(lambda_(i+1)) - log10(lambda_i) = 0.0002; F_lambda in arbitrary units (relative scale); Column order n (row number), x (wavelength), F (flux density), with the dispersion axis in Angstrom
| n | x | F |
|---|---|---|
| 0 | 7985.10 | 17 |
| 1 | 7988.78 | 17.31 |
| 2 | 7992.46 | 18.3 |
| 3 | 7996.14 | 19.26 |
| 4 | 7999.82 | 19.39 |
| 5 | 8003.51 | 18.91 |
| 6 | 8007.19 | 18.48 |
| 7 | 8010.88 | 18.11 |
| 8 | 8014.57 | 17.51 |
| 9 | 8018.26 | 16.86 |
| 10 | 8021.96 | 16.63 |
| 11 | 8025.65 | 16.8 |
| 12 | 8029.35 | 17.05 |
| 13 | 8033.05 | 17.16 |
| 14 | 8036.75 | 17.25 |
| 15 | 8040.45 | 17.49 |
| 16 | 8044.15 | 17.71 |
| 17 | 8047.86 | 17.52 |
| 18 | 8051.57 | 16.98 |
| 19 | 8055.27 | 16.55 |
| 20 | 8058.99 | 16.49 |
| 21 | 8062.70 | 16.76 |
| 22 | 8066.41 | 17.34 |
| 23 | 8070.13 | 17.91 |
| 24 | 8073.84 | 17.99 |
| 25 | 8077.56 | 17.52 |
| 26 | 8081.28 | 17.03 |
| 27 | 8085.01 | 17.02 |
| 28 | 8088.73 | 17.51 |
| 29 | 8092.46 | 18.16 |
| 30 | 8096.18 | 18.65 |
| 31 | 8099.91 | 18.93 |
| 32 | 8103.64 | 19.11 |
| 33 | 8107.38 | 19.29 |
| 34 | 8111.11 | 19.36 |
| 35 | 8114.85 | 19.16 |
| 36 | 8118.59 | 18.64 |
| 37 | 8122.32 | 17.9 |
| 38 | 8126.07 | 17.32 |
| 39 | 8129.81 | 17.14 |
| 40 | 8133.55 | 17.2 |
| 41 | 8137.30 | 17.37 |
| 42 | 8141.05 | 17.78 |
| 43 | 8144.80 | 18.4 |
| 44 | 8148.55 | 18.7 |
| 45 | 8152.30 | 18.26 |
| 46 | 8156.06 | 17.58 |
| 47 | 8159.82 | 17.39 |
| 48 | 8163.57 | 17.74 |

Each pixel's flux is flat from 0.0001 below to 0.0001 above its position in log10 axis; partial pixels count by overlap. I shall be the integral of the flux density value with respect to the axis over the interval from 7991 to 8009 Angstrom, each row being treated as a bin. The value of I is 340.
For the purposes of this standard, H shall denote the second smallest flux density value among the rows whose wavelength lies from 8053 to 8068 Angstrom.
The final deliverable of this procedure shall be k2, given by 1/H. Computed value 0.0604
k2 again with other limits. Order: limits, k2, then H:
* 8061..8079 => 0.0577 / 17.34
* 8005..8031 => 0.0595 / 16.8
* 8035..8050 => 0.0572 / 17.49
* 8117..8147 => 0.0581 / 17.2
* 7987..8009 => 0.0546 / 18.3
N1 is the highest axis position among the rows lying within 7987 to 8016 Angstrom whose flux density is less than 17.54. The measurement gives 8014.57 Angstrom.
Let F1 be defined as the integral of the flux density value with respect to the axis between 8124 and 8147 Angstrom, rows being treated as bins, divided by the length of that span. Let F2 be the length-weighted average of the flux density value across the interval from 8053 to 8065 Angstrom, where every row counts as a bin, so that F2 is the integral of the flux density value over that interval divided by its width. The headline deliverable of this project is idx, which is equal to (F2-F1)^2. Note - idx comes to 0.8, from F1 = 17.6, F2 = 16.6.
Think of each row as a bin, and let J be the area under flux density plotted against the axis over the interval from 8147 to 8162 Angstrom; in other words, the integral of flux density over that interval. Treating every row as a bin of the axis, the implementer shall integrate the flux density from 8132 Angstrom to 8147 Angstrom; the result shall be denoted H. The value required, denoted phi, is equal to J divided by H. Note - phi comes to 1.014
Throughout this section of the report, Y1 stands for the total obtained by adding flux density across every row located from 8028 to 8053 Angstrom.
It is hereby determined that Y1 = 121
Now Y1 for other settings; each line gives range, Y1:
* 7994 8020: 129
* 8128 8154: 125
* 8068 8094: 123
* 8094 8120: 133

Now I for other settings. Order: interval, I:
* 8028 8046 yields 312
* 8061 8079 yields 315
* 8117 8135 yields 318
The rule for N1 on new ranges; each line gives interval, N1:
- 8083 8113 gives 8088.73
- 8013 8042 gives 8040.45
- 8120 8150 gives 8137.30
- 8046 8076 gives 8066.41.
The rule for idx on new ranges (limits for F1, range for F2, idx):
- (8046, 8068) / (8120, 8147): 0.5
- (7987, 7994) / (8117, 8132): 0.0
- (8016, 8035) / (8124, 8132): 0.1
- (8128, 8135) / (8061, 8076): 0.1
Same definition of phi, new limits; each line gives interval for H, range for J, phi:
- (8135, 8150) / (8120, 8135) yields 0.968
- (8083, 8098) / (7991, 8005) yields 0.994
